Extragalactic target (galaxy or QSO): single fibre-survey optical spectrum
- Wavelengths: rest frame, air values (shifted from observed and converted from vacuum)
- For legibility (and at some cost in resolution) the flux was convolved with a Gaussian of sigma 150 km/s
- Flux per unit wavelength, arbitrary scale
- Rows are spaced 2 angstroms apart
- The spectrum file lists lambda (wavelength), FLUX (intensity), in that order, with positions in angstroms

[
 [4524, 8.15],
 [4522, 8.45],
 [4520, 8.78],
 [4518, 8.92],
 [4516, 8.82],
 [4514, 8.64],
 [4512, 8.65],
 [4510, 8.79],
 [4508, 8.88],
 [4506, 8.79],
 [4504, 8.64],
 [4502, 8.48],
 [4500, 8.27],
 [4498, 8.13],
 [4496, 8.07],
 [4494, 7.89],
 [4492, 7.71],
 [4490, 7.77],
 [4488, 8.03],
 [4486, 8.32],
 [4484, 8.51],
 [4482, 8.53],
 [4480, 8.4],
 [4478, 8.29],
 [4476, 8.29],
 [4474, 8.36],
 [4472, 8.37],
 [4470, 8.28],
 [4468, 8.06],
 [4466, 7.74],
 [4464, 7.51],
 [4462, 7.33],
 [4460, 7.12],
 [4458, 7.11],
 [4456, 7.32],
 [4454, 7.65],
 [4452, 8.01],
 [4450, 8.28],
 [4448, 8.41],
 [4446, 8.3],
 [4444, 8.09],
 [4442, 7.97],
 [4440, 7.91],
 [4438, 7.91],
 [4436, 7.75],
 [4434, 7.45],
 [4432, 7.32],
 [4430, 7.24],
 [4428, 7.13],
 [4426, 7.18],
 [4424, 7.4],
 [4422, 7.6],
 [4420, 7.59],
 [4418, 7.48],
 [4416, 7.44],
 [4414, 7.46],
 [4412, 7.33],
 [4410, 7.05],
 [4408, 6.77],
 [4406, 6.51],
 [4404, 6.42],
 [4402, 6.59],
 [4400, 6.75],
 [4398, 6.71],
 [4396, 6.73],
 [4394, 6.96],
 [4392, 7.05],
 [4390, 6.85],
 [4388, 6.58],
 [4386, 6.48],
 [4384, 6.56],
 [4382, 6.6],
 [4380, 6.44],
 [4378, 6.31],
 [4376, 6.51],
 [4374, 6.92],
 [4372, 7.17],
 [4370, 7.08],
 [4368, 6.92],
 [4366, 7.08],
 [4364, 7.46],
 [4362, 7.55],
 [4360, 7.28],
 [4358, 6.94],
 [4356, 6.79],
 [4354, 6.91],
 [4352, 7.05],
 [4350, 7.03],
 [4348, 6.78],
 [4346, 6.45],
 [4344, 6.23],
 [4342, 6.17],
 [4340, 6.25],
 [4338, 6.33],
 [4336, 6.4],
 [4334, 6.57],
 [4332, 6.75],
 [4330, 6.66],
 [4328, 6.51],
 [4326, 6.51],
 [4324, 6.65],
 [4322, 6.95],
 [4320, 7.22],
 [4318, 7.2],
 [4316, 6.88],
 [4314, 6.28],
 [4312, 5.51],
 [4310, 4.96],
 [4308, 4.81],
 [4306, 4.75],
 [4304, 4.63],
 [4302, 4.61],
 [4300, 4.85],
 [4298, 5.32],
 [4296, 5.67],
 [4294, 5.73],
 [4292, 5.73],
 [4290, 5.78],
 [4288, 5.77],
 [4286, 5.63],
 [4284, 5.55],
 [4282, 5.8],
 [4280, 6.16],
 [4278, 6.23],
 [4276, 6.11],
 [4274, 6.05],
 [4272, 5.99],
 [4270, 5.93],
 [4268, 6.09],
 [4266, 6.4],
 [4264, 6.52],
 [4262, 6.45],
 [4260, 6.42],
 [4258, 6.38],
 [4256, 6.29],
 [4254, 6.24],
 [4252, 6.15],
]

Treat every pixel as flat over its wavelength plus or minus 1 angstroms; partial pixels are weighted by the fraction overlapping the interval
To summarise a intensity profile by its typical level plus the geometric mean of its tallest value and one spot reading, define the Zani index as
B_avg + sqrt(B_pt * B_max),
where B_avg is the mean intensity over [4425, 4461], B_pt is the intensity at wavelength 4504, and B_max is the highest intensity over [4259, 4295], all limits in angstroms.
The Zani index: 15.2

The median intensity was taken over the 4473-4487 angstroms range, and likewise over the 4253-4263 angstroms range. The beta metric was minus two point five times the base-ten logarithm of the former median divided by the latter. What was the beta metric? -0.29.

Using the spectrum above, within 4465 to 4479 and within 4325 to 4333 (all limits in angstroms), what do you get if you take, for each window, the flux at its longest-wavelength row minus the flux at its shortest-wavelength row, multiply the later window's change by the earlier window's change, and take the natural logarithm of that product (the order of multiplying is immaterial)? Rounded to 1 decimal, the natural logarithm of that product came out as -2.0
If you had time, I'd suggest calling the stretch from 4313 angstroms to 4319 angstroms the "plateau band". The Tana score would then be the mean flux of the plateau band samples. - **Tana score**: 6.8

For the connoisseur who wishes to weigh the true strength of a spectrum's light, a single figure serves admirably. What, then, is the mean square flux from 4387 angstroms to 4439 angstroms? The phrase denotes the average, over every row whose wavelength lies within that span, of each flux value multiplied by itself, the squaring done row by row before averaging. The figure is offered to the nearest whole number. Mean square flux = 51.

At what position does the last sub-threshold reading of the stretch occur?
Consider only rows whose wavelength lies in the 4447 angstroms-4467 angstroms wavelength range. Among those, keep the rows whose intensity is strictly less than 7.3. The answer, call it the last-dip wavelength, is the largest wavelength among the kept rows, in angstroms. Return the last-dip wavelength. 4460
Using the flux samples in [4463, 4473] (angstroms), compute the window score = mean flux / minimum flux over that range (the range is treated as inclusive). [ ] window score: 1.06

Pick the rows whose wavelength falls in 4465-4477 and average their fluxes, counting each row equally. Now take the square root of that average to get 2.86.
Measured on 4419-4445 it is 2.75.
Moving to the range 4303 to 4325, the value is 2.45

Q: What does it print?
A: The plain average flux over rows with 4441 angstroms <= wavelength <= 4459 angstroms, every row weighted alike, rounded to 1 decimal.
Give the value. 7.9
